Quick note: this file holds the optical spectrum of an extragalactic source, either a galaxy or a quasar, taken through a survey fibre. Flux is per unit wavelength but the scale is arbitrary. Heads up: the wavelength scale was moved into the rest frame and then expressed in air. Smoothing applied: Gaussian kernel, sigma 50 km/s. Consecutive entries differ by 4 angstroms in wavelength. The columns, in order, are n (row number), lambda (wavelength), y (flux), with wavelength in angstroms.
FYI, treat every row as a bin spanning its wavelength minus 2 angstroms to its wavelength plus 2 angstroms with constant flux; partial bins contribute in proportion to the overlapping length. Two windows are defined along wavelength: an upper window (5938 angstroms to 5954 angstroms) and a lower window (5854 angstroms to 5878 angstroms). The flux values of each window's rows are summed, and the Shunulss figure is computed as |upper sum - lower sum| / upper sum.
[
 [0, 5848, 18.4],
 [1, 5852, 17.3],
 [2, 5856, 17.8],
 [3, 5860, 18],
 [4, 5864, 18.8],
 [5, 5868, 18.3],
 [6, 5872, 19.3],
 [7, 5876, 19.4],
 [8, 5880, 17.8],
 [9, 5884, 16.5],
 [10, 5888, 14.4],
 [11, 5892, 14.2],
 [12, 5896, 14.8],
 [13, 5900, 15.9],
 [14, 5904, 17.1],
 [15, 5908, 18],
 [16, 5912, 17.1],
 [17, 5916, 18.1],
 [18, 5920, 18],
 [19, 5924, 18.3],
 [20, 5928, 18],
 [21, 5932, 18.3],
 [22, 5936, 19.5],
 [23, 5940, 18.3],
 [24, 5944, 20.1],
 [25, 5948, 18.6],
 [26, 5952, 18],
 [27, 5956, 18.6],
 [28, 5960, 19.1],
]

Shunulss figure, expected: 0.49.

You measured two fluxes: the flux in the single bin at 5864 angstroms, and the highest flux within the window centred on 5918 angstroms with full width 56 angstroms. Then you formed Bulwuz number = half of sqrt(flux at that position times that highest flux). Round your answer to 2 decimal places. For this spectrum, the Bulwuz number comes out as 9.72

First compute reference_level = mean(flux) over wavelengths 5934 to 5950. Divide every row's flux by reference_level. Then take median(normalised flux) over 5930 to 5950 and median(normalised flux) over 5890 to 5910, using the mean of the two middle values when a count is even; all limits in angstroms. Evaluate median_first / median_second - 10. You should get -8.83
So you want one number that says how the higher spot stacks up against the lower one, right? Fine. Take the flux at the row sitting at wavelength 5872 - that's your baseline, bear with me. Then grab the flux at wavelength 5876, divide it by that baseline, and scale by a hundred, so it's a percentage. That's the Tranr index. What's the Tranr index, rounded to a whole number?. 101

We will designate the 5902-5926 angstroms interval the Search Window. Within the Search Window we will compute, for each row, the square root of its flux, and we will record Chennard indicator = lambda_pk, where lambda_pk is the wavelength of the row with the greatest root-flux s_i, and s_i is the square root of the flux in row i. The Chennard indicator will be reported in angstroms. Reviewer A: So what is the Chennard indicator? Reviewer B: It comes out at 5924 angstroms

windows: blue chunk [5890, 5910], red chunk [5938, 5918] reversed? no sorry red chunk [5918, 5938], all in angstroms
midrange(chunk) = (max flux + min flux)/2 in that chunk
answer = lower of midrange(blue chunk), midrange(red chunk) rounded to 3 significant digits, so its 16.1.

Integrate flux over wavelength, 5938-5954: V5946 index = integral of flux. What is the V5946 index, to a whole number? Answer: 300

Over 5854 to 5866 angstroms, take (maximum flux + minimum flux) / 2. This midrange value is 18.3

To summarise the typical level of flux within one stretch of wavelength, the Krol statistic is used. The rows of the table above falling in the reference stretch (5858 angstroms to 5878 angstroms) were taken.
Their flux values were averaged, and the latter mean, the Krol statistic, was 18.8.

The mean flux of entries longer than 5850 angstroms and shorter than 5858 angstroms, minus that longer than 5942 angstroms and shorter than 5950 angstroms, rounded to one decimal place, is -1.8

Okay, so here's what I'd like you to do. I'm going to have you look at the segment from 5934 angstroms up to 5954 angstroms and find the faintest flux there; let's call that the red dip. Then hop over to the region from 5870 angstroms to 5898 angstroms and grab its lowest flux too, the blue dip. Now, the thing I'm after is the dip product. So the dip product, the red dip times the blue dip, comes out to 256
